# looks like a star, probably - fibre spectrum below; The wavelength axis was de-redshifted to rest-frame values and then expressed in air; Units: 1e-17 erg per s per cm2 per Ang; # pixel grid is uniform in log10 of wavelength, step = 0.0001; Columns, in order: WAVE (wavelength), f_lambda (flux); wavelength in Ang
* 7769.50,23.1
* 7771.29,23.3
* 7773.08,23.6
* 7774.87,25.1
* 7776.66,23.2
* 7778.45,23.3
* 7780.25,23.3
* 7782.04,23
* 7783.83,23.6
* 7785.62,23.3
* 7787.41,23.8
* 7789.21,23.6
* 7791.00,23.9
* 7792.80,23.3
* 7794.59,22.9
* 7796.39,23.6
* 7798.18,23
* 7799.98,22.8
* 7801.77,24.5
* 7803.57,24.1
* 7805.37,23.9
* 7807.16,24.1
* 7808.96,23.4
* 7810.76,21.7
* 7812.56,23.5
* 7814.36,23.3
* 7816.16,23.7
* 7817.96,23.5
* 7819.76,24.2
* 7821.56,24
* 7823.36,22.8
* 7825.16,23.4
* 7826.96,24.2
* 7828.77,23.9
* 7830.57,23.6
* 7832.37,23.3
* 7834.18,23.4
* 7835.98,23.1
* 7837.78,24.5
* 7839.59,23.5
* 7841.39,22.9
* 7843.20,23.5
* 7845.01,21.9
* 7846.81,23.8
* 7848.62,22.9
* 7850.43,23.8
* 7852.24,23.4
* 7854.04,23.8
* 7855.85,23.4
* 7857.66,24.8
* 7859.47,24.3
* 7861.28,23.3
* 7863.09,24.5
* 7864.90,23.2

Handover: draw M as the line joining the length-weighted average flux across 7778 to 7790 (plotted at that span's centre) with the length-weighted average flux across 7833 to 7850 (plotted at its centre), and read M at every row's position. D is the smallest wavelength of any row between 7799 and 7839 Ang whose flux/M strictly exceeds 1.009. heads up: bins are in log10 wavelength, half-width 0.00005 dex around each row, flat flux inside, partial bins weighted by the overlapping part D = 7801.77 Ang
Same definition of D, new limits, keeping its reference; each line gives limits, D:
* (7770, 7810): 7774.87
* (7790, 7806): 7791.00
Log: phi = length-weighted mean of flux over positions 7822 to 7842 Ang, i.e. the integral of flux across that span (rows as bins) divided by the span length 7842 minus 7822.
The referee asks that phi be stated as 23.5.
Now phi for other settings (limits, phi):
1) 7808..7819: 23.2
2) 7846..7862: 23.7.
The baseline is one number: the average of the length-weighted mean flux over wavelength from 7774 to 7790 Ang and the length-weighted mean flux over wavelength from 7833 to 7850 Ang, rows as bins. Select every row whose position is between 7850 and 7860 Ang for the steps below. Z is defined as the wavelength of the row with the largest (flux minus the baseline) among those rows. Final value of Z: 7857.66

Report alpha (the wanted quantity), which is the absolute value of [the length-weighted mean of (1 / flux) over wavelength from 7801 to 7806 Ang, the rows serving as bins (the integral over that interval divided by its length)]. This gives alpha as 0.0413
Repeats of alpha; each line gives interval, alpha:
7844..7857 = 0.0429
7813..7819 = 0.0425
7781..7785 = 0.0430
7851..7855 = 0.0424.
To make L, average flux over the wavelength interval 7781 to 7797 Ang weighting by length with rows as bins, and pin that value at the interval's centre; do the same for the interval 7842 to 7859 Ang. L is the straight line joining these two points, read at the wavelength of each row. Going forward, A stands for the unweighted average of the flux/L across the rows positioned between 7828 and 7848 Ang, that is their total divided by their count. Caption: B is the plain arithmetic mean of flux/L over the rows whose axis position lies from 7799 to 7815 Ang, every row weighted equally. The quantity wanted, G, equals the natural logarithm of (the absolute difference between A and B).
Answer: -5.5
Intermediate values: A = 1.00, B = 1.00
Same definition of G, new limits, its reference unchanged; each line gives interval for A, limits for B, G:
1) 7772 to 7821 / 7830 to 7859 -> -5.6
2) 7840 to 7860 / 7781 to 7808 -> -5.5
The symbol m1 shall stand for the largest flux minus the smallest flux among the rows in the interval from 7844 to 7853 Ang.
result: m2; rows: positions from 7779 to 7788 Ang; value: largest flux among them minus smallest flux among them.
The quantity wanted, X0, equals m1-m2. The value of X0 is 1.10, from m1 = 1.9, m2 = 0.8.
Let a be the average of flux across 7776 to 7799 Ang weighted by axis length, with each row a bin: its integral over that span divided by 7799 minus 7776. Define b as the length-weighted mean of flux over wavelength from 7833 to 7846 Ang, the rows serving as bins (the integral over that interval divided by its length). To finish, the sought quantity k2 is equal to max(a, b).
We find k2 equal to 23.4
